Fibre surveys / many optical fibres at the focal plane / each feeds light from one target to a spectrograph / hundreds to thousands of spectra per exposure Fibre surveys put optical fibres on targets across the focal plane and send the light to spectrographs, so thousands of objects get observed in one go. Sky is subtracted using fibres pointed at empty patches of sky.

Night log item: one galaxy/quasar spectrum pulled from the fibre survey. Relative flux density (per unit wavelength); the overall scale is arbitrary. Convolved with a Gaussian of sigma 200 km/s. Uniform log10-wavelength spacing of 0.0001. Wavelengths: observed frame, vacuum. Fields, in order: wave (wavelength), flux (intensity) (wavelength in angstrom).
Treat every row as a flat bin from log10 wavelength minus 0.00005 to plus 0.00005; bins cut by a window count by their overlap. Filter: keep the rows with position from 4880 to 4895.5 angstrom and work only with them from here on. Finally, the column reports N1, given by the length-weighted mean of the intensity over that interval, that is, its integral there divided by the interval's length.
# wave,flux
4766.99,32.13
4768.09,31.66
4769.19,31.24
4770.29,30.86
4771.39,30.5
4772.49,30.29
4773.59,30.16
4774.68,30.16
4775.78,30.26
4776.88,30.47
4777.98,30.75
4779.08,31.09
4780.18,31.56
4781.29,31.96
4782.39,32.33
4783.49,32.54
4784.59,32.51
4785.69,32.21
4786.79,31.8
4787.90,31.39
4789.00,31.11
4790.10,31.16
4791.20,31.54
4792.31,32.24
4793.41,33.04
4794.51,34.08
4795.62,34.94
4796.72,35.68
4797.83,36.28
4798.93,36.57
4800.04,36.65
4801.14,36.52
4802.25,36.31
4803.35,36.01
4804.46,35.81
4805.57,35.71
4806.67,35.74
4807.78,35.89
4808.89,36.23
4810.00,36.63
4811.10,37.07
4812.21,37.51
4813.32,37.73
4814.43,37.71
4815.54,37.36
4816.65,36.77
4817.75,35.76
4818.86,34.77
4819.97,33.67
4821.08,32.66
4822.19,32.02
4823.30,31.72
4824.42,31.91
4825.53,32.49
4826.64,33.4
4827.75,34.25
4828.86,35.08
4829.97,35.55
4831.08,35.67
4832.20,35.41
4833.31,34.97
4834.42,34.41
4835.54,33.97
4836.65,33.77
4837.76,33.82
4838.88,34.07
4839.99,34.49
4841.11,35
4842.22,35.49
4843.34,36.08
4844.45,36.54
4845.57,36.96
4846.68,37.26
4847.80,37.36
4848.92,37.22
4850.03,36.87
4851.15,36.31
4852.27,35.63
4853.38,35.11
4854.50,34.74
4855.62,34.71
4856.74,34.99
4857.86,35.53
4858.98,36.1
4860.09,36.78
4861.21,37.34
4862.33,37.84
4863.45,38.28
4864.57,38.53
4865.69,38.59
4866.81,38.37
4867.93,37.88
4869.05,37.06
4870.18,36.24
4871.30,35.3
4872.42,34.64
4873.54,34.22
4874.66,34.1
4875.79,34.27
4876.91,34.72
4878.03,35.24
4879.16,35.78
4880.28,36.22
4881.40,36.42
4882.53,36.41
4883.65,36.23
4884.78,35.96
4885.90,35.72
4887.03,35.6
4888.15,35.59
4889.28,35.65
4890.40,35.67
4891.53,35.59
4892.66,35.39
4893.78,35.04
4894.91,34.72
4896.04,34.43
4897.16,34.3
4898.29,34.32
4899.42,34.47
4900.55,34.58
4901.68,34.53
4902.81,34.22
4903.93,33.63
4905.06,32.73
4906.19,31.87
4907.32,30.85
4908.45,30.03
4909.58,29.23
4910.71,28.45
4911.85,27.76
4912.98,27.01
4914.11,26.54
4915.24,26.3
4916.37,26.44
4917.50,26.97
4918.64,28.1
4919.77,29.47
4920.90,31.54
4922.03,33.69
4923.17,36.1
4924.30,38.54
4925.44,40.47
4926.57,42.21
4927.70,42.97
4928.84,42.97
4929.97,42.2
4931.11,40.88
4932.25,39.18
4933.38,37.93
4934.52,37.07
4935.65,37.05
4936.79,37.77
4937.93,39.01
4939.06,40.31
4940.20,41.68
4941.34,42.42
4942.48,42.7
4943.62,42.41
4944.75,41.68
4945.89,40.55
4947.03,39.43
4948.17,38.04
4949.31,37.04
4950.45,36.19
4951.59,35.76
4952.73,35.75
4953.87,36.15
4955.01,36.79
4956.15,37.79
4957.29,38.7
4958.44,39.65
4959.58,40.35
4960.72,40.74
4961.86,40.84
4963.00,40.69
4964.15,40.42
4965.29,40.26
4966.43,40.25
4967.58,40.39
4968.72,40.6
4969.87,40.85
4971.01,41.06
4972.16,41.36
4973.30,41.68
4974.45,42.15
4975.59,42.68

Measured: 36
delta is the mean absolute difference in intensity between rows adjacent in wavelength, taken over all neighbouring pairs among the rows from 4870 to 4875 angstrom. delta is 0.5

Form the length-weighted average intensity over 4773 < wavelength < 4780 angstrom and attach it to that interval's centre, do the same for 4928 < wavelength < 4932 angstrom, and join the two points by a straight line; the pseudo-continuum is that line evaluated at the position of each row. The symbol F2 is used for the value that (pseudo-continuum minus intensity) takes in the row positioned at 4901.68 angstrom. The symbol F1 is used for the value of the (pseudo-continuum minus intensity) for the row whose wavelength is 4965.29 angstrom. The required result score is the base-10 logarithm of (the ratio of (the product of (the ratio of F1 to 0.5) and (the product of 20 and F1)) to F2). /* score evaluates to 2.1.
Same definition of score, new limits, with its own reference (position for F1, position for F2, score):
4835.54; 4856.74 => 1.4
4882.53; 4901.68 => 1.4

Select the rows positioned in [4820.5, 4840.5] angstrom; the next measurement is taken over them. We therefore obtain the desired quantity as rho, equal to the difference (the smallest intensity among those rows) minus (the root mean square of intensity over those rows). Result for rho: -2.2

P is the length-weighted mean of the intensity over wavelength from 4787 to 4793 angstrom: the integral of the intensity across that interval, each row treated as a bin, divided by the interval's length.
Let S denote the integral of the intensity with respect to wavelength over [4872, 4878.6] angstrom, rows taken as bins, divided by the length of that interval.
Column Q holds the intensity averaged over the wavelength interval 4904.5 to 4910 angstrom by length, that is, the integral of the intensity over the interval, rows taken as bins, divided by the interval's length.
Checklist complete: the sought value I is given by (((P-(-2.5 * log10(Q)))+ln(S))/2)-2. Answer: 17.4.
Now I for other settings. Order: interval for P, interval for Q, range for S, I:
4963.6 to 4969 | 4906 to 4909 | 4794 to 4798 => 21.8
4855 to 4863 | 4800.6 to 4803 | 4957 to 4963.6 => 19.9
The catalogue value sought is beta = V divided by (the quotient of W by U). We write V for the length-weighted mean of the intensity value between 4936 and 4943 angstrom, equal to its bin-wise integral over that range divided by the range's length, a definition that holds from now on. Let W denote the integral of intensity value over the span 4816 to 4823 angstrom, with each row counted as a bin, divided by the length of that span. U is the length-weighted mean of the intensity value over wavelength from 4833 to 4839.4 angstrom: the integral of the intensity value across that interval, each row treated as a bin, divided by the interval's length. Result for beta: 40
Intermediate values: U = 34.1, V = 40.5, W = 34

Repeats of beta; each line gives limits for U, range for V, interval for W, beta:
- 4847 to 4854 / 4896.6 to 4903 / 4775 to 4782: 40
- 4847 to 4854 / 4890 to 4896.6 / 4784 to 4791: 40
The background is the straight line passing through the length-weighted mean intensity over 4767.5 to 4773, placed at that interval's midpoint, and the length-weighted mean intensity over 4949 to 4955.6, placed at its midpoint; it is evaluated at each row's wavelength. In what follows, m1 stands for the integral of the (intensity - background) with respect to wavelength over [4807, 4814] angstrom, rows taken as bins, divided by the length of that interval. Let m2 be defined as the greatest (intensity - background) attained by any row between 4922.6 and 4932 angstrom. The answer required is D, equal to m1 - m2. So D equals -3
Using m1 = 4.8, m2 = 7.4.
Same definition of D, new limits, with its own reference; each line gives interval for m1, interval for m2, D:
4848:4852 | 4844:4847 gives -1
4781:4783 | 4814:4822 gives -5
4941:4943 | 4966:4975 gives 1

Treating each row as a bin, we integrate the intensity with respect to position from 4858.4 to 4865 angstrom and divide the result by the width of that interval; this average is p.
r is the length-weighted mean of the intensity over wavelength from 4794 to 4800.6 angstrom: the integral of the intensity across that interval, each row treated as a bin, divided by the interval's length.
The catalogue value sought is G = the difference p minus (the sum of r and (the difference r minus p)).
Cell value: 4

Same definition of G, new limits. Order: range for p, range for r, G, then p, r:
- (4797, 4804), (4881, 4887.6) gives 1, 36.3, 36.0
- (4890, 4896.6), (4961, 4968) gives -11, 35.1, 40.5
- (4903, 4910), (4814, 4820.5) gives -9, 31.6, 36.0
